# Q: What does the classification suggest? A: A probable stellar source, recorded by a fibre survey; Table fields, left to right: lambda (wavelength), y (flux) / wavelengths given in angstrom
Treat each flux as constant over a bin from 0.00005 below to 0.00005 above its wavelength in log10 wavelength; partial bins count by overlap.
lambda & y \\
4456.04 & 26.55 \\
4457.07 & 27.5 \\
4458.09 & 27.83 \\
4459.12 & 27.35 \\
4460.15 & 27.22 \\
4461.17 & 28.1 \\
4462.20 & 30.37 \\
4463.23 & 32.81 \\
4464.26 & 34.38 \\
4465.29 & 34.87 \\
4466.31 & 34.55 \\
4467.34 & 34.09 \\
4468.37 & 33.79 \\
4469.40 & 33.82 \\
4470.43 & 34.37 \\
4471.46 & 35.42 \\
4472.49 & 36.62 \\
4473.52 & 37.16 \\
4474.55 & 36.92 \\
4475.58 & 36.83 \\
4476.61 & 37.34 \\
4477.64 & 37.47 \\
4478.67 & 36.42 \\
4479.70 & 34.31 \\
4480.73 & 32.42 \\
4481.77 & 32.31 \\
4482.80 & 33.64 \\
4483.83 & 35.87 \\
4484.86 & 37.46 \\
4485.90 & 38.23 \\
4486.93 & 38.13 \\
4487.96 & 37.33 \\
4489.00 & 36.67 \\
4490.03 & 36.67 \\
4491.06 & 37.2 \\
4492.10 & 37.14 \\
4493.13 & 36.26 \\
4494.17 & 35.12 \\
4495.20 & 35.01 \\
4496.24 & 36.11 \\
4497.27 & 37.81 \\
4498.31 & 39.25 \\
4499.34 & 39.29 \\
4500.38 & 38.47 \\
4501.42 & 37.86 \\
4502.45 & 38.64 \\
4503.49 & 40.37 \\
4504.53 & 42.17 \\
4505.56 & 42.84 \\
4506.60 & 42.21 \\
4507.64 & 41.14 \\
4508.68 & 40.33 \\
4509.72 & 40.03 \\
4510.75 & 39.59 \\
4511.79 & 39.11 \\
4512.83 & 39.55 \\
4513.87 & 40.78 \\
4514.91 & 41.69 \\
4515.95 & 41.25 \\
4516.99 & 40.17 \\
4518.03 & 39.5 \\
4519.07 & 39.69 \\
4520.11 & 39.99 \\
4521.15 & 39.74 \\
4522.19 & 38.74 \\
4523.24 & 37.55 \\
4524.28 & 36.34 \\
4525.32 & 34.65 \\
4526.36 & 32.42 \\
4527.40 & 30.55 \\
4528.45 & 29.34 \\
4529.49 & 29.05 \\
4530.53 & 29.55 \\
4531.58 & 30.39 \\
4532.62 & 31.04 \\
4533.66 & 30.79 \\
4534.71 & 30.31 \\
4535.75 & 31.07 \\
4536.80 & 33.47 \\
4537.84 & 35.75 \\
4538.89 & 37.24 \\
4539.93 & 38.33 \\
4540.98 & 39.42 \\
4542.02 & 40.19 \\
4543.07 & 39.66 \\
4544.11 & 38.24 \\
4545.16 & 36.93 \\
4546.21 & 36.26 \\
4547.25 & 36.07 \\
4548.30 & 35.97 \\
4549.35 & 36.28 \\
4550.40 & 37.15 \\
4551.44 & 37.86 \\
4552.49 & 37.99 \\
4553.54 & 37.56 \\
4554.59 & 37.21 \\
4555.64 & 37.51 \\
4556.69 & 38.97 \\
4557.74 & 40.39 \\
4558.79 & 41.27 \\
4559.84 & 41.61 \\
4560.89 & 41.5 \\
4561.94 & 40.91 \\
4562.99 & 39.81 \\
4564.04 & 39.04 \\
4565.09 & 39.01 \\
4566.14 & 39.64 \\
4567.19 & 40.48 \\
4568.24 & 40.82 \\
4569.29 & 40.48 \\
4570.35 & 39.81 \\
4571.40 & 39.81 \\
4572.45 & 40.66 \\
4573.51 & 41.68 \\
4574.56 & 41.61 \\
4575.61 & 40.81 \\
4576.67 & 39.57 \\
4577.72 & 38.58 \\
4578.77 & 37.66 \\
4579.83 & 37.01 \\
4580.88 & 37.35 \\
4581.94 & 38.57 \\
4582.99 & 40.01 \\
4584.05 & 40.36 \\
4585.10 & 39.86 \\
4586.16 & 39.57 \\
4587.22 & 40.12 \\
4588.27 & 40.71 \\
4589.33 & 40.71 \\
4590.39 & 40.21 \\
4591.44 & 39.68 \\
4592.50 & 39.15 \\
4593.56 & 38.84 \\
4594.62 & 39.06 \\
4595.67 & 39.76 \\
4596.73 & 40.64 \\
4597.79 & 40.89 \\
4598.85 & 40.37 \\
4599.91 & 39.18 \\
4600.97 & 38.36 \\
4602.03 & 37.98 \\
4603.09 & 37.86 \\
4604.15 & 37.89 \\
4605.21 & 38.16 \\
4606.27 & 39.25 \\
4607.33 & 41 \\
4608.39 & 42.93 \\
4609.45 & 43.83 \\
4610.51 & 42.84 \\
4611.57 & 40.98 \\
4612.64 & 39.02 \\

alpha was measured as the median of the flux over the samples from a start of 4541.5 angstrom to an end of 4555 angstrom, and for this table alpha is 37.2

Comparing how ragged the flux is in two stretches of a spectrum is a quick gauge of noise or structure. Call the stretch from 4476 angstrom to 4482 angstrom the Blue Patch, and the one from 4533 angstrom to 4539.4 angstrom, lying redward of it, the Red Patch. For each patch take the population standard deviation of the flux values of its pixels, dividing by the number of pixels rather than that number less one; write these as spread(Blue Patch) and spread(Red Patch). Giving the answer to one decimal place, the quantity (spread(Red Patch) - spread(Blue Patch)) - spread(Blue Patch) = -1.7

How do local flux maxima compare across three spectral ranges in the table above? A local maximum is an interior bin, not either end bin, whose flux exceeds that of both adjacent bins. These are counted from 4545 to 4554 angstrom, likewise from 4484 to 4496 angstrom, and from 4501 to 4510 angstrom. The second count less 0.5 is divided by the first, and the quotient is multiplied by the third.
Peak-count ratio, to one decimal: 1.5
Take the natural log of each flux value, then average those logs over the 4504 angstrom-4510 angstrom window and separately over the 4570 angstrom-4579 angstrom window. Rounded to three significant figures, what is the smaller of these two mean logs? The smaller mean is 3.69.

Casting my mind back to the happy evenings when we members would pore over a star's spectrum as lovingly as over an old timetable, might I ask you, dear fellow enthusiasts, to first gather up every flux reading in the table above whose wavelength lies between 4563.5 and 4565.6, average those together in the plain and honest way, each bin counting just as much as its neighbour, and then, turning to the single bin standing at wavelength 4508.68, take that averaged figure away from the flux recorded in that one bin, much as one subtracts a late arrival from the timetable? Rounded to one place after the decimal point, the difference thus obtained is 1.3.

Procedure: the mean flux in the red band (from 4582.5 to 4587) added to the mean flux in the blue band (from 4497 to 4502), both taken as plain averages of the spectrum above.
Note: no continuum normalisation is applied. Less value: 78.5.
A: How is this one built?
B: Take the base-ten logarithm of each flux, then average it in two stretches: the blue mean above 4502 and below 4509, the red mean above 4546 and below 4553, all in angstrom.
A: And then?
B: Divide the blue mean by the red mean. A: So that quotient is 1.03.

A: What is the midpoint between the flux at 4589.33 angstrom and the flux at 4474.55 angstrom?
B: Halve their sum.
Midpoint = 39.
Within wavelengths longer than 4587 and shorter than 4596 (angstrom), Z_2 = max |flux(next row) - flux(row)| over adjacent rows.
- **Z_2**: 0.70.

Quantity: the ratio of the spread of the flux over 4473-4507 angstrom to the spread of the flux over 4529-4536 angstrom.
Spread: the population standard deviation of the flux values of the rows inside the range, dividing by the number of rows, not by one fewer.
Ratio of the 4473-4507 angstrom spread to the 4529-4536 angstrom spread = 3.4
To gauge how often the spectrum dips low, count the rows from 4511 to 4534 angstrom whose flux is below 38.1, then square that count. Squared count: 121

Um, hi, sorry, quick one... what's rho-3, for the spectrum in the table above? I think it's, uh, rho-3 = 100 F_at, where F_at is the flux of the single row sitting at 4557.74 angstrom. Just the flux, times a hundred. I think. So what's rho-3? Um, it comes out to 4039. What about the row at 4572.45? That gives 4066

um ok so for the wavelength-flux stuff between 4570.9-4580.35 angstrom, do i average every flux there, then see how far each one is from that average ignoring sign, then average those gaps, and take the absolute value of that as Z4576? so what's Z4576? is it 1.3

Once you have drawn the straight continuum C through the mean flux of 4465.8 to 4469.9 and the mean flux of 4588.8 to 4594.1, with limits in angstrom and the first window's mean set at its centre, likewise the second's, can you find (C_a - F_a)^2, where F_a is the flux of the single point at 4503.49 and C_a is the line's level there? 21.9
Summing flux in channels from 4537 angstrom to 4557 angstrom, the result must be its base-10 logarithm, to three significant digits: 2.85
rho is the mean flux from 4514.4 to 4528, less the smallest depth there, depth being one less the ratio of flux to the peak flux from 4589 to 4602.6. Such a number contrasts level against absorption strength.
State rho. 38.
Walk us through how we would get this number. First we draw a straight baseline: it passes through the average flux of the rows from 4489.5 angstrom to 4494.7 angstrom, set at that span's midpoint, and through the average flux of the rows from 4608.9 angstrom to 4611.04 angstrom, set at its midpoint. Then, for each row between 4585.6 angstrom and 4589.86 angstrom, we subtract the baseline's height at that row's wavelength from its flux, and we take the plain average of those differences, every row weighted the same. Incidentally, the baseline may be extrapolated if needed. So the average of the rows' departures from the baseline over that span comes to -1.8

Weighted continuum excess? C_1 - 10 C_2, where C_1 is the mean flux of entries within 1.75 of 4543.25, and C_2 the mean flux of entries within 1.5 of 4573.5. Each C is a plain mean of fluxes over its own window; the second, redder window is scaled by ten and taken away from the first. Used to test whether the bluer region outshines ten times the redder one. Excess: -374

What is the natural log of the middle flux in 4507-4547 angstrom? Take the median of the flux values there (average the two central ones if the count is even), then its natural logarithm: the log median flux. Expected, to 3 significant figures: 3.65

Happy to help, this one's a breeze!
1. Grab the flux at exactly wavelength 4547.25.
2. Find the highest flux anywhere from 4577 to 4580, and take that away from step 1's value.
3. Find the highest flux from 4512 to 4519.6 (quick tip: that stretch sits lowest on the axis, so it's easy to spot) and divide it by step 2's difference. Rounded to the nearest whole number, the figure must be -17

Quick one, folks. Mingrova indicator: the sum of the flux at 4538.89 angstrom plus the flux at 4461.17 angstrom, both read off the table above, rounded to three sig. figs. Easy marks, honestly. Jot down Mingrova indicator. 65.3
